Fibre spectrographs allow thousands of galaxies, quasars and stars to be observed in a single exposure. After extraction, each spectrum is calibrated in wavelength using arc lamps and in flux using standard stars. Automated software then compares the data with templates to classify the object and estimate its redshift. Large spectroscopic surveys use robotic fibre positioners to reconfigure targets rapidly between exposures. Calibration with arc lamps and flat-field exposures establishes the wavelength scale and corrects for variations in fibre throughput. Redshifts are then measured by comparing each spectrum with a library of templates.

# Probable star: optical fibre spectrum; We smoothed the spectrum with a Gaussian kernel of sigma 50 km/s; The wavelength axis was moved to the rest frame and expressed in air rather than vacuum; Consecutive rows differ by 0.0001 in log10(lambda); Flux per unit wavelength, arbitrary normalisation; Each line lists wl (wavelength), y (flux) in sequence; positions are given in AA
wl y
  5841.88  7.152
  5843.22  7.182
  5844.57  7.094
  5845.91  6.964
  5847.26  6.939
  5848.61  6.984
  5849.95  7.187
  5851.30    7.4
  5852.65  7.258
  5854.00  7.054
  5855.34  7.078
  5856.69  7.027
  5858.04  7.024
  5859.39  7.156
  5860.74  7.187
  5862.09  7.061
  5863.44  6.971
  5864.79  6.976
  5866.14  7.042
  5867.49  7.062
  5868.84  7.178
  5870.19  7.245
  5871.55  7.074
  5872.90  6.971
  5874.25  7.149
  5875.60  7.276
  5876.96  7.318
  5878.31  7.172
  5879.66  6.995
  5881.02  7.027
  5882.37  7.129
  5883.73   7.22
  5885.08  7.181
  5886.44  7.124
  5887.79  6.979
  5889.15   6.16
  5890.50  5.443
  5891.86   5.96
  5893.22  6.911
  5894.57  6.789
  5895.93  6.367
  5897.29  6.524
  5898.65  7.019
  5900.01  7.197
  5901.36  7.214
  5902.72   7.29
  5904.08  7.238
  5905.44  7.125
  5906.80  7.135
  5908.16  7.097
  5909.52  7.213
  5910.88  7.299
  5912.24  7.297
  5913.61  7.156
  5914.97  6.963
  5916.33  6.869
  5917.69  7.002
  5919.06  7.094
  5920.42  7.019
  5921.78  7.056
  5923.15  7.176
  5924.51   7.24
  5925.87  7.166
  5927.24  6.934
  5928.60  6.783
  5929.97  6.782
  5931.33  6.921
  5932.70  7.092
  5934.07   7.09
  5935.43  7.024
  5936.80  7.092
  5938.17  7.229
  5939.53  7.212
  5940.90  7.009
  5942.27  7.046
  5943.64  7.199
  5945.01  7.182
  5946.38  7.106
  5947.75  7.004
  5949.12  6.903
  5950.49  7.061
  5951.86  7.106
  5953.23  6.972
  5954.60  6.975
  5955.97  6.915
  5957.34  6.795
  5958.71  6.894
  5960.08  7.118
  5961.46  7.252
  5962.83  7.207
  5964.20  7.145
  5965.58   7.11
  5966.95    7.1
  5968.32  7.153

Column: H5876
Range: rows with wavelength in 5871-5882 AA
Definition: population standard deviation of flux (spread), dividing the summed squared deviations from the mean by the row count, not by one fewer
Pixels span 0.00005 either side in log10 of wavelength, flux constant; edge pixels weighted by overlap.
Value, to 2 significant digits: 0.12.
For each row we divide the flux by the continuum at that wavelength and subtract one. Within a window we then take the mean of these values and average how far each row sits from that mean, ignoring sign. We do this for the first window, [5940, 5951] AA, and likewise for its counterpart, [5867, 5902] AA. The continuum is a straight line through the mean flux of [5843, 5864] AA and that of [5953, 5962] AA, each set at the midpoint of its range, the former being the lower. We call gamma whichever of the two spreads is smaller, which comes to 0.0106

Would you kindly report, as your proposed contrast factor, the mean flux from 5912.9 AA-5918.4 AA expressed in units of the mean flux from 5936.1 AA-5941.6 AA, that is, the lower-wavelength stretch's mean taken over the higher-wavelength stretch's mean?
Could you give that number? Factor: 0.98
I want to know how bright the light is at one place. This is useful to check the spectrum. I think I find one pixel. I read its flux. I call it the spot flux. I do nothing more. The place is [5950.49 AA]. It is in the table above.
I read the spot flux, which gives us 7.061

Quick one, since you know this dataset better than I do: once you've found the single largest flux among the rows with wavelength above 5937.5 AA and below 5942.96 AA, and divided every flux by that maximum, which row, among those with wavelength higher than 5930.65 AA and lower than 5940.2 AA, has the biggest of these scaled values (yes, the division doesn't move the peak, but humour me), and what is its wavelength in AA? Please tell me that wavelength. 5938.17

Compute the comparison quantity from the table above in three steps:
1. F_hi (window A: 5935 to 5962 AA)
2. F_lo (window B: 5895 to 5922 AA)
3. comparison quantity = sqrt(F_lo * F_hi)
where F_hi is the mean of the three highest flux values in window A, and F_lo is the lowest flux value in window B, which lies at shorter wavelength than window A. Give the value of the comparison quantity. 6.8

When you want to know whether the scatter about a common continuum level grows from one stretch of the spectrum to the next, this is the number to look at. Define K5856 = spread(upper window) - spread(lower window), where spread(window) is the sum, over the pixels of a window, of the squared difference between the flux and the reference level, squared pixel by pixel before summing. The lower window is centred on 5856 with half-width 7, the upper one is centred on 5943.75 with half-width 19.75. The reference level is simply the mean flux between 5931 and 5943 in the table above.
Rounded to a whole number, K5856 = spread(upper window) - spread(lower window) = 0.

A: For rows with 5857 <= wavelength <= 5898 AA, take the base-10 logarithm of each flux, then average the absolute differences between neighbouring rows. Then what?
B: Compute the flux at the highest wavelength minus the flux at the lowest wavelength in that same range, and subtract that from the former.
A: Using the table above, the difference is 0.5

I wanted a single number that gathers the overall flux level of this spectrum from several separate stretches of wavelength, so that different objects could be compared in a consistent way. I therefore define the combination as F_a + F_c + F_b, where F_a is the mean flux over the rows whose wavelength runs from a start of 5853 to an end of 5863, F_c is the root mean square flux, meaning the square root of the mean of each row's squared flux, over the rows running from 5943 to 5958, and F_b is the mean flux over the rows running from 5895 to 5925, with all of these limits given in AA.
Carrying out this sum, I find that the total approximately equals 21.2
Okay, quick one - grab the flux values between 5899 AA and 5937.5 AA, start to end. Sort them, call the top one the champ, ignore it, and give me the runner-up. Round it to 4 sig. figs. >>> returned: 7.297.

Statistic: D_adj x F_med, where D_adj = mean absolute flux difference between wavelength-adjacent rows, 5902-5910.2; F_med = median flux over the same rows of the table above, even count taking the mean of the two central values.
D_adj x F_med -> 0.47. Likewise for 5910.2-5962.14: 0.70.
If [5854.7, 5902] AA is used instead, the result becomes 1.35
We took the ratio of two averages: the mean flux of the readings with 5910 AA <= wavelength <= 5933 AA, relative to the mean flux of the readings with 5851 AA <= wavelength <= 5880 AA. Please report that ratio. 0.99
